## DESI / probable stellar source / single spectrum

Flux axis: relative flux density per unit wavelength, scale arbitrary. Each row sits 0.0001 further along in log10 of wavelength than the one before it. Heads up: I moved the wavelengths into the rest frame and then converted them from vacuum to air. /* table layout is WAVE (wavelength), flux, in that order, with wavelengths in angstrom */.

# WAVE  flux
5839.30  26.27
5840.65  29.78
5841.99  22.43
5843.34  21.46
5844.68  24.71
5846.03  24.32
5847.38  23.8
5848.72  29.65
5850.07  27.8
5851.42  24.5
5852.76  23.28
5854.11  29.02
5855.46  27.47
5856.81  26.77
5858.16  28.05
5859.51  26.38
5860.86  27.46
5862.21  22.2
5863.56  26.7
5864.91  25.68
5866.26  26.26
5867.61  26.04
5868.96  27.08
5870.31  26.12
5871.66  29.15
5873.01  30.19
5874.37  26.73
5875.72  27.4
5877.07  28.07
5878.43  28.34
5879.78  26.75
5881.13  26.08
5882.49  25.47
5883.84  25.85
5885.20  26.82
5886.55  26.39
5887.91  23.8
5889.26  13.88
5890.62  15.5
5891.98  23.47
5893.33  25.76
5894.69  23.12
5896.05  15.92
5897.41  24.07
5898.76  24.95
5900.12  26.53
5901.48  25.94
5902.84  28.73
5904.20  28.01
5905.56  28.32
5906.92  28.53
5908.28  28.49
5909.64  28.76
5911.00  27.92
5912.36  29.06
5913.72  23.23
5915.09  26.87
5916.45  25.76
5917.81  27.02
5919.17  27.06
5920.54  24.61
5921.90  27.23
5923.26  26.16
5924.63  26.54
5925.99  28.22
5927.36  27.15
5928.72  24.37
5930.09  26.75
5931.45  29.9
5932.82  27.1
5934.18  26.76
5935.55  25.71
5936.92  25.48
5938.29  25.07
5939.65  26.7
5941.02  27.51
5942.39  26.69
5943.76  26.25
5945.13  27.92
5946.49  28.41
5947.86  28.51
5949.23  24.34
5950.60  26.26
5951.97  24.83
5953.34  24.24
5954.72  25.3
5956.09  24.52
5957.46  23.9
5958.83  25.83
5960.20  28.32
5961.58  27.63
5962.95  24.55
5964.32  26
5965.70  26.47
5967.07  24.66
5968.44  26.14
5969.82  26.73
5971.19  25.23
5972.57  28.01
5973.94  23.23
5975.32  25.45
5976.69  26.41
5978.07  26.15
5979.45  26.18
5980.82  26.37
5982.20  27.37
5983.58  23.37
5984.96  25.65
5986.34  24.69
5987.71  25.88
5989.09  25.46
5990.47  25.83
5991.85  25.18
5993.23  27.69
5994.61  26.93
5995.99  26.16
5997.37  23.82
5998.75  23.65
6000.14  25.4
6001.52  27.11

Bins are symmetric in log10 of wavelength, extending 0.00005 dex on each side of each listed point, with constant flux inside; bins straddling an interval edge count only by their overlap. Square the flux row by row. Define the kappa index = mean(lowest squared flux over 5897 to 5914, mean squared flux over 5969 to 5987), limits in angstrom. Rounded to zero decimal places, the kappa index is 602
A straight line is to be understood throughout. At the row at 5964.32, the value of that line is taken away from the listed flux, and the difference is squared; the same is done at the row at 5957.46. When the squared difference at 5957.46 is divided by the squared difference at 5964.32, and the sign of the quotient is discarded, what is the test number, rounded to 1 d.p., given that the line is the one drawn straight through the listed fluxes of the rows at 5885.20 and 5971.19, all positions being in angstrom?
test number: 6.1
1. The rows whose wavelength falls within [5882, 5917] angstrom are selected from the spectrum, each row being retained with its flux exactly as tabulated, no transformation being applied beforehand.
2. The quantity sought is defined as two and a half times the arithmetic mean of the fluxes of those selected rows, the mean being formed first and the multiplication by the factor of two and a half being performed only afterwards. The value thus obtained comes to 62.6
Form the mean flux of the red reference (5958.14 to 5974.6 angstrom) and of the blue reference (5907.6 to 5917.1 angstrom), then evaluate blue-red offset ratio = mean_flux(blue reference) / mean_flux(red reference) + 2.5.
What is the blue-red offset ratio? 3.54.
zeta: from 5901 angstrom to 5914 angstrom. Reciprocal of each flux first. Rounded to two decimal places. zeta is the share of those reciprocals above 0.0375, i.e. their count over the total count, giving 0.20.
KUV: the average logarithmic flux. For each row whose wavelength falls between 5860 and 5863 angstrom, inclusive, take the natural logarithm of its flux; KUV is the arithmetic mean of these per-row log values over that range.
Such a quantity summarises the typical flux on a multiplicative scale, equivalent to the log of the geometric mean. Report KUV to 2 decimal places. 3.21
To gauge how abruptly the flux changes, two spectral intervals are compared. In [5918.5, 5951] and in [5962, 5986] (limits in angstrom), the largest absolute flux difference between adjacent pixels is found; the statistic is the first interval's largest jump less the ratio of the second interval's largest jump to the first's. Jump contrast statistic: 3.0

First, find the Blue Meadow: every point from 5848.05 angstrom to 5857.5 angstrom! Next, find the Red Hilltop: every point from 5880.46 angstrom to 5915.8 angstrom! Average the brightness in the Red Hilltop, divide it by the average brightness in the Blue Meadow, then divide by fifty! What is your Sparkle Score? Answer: 0.0186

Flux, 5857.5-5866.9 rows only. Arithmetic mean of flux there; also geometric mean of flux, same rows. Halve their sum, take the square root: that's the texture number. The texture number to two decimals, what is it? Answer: 5.11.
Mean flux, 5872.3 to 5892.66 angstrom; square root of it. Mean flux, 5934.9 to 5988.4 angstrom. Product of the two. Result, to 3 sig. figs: 130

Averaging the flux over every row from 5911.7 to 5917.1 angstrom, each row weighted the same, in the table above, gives 26.2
